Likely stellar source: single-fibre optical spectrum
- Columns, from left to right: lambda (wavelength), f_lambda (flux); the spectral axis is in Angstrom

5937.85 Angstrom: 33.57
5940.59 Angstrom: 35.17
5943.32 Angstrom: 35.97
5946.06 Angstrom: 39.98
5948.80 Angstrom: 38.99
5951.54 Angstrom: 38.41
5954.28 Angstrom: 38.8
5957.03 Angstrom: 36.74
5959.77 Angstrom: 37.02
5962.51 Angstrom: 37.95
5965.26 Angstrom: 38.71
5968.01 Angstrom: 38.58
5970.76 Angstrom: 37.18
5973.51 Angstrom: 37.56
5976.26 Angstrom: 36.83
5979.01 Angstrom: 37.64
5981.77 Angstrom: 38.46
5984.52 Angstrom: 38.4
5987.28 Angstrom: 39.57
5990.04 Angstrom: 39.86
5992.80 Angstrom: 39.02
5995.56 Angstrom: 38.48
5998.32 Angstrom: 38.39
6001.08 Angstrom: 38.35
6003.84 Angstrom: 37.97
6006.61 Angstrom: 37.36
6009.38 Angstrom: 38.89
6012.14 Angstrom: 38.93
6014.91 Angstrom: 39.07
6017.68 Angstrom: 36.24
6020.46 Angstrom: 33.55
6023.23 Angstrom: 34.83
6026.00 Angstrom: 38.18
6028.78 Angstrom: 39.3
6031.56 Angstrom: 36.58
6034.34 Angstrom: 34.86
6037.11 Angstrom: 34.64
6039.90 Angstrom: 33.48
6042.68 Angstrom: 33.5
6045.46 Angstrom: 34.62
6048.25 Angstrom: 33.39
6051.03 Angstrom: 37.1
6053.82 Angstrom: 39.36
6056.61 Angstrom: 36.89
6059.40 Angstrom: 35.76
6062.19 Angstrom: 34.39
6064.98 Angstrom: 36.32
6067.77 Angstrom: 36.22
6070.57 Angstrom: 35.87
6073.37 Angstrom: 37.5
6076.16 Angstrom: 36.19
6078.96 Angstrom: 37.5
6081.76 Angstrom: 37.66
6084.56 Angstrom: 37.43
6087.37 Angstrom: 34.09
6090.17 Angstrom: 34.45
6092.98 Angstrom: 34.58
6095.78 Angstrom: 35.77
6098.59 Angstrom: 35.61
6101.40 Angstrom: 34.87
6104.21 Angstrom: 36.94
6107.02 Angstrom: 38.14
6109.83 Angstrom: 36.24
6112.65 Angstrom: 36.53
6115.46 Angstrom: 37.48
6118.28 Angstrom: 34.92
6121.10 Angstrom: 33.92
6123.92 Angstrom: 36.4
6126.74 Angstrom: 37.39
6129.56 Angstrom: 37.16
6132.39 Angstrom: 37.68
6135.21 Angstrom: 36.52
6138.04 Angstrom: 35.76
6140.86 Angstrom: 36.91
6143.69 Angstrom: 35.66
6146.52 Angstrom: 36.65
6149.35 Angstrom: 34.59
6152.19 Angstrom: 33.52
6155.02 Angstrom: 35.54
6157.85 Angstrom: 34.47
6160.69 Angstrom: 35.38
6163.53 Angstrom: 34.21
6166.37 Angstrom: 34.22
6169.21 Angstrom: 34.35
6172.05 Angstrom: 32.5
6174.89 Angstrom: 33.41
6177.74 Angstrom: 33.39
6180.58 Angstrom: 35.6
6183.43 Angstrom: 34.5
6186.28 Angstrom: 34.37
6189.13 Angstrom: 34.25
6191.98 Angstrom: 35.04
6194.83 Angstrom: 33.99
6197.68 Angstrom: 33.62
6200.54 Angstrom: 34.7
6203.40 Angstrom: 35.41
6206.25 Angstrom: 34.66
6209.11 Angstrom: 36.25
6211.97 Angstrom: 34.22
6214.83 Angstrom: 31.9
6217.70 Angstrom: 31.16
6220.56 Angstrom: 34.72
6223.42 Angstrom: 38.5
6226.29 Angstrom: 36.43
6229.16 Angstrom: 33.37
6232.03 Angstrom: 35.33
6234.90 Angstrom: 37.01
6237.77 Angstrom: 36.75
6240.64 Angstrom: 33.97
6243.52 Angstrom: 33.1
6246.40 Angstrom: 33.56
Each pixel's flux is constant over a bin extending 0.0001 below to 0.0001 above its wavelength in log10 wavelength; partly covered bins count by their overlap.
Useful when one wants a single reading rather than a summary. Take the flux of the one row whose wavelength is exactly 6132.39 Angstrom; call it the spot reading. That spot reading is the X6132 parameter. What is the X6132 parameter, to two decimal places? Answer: 37.68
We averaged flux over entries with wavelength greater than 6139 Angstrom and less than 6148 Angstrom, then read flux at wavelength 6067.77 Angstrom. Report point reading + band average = 72.6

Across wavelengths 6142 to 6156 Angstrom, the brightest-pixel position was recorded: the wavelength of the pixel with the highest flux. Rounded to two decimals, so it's 6146.52 Angstrom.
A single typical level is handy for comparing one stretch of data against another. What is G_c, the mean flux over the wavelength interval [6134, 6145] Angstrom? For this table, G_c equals 36.2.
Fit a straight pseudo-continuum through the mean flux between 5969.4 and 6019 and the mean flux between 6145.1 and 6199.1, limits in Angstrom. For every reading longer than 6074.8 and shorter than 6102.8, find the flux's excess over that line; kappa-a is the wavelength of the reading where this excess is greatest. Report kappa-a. 6081.76 Angstrom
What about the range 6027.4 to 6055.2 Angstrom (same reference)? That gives 6053.82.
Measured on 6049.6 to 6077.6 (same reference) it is 6053.82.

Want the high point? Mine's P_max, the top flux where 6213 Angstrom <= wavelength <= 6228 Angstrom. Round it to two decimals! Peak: 38.50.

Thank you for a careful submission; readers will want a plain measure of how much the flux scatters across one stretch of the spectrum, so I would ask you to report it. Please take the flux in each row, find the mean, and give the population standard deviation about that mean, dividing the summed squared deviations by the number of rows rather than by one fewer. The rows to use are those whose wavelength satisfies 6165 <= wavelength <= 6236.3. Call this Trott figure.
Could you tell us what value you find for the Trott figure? 1.54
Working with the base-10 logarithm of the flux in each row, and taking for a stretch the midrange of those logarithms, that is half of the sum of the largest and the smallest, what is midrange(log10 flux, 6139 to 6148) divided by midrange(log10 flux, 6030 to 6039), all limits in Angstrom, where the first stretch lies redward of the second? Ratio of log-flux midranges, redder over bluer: 1.005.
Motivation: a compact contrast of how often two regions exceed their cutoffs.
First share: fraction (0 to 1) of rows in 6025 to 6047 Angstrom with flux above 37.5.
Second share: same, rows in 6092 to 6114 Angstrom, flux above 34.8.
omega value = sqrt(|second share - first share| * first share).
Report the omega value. 0.40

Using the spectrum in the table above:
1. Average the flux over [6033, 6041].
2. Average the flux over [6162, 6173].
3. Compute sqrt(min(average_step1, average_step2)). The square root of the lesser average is 5.82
